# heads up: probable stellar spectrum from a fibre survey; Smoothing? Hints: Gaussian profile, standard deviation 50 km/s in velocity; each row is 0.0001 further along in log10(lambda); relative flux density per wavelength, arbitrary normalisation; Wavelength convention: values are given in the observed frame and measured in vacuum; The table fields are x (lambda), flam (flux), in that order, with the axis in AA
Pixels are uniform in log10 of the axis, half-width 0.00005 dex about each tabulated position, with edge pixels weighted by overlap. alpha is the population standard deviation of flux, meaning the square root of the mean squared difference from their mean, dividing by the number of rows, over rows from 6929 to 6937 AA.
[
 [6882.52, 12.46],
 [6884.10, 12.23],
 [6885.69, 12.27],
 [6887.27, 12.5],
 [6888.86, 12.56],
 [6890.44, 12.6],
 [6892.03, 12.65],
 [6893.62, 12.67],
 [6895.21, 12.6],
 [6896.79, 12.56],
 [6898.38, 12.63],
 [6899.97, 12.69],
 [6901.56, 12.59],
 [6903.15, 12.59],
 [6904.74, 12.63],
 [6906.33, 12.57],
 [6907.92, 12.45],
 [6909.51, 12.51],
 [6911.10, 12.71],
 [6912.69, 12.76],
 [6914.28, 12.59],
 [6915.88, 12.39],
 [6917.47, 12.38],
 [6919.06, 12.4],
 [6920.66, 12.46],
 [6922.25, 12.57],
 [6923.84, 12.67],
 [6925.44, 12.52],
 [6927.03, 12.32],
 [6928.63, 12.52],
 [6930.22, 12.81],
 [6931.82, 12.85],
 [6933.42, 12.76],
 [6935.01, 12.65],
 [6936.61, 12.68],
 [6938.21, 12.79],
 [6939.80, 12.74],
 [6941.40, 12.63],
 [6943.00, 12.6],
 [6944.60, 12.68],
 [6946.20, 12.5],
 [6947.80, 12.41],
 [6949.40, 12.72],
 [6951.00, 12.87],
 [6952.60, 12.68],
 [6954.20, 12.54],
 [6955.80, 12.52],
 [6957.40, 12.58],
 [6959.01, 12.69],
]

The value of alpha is 0.076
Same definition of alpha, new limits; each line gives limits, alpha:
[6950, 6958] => 0.128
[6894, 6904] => 0.041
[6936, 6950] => 0.114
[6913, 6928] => 0.110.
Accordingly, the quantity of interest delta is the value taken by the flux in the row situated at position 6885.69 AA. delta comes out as 12.27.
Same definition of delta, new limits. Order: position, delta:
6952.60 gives 12.68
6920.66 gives 12.46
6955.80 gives 12.52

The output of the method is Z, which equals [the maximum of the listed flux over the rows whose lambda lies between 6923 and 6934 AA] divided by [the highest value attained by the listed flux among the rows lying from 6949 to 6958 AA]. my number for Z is 1.00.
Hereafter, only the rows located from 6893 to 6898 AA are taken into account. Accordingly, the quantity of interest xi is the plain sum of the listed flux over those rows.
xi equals 37.8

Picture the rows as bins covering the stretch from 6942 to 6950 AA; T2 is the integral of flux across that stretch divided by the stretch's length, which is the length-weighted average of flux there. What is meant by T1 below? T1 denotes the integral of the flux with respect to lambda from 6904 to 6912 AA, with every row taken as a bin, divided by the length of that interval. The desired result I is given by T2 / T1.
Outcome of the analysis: 1.00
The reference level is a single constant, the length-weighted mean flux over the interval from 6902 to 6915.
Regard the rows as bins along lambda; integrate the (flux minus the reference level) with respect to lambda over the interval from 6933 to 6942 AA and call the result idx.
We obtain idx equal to 0.9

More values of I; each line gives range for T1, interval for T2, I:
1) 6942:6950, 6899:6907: 1.00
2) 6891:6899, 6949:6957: 1.00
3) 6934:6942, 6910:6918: 0.99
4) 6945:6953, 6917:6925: 0.99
